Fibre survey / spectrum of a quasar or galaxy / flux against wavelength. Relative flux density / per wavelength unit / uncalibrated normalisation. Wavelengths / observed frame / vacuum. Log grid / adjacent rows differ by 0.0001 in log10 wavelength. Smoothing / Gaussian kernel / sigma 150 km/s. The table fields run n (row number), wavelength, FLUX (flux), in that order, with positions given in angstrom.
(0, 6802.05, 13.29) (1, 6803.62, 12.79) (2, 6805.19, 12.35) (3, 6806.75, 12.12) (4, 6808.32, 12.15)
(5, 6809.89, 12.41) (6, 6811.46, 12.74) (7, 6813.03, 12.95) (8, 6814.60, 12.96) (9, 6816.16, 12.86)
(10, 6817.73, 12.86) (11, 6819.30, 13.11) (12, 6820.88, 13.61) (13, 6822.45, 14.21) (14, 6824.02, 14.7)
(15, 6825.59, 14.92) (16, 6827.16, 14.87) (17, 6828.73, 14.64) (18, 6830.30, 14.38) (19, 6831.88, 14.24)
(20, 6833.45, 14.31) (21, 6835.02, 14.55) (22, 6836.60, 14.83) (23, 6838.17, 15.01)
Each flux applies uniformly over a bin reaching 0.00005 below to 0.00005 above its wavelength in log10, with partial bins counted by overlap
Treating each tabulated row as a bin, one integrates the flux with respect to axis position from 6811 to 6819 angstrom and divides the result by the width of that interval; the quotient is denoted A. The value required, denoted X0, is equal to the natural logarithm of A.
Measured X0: 2.56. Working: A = 12.9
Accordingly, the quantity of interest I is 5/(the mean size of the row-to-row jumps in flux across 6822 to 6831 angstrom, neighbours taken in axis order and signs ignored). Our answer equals 20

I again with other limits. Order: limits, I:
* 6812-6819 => 136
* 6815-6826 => 15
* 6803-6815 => 23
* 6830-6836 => 33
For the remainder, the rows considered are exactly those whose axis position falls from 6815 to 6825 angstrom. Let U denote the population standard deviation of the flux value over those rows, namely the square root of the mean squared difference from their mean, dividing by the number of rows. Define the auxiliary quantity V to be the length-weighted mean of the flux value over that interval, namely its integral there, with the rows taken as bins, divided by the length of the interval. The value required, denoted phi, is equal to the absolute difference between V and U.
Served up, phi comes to 12.9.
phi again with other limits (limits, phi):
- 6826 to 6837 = 14.3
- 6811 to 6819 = 12.8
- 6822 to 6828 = 14.4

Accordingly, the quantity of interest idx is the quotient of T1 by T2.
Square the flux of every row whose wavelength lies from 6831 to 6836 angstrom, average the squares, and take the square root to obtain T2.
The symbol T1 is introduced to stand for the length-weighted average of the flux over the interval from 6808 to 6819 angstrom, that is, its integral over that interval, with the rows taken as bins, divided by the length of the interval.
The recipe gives 0.89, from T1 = 12.7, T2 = 14.4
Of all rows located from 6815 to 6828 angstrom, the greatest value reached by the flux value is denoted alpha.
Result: 14.92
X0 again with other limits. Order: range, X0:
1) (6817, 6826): 2.63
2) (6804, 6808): 2.51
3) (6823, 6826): 2.69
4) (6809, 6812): 2.53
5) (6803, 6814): 2.53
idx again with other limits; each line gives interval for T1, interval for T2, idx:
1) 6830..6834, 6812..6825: 1.06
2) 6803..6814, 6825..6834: 0.86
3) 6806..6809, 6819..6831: 0.85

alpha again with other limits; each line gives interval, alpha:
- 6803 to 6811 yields 12.79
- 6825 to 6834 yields 14.92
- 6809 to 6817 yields 12.96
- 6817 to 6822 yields 13.61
